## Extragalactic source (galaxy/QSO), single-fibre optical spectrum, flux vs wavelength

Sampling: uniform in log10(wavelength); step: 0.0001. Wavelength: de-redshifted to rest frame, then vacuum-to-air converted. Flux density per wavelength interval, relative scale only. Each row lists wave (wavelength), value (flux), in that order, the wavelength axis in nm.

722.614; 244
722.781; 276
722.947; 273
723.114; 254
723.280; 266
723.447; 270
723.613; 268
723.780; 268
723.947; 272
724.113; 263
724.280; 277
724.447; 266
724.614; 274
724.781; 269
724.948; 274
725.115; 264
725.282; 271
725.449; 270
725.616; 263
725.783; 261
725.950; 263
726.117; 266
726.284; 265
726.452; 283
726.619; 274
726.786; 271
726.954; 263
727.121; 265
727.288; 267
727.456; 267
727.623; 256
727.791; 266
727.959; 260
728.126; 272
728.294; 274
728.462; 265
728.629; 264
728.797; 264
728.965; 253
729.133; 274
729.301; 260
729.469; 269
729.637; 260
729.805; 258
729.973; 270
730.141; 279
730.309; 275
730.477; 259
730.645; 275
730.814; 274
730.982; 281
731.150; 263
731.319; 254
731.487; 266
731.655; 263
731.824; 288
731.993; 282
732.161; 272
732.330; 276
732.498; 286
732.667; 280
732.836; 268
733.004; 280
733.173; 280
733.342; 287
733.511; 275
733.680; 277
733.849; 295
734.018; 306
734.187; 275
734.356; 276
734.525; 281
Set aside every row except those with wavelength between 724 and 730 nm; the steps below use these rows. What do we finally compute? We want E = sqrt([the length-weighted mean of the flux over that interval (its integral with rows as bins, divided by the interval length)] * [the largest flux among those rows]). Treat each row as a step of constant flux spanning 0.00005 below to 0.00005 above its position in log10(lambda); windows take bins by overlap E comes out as 275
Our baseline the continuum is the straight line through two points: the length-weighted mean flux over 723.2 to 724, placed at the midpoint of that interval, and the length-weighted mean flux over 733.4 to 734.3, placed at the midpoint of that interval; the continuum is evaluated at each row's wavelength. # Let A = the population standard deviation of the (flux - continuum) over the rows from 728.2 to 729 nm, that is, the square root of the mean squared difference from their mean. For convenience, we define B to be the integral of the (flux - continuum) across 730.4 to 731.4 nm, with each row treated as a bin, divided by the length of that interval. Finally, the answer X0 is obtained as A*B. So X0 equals -89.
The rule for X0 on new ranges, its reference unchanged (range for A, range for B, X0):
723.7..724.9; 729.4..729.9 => -71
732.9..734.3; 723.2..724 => 2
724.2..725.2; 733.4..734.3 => 0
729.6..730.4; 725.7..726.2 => -71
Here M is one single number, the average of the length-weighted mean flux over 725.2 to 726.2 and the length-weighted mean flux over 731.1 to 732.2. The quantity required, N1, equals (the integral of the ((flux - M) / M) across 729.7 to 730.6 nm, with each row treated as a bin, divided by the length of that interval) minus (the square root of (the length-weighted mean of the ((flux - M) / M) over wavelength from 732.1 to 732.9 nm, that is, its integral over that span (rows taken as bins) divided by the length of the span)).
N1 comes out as -0.181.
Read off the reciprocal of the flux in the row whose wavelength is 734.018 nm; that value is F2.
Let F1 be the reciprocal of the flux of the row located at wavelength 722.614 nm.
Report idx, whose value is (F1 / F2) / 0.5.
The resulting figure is 2.5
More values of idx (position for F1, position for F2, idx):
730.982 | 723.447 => 1.9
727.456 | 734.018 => 2.3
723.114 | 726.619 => 2.2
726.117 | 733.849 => 2.2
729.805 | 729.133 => 2.1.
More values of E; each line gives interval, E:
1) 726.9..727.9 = 265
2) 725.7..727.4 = 275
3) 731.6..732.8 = 283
